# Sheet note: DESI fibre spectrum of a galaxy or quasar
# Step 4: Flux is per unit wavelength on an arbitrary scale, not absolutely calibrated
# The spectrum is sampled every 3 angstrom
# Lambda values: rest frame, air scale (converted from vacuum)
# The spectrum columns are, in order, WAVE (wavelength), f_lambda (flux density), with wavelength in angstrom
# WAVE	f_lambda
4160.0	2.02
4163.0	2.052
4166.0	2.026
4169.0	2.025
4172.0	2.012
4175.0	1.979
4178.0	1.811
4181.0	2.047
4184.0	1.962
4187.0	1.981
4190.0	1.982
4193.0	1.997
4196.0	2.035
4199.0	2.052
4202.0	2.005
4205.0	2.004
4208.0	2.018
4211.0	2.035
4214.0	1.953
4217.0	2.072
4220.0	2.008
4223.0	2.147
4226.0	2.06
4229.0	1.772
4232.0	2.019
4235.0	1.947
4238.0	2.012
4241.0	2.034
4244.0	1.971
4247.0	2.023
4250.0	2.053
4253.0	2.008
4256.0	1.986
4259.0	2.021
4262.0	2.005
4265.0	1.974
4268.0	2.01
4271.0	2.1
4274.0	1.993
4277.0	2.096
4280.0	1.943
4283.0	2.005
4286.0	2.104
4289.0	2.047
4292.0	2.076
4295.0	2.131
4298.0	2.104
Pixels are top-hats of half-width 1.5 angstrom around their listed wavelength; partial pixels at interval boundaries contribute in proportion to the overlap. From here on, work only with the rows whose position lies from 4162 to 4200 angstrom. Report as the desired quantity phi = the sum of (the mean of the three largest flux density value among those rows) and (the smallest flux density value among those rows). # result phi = 3.86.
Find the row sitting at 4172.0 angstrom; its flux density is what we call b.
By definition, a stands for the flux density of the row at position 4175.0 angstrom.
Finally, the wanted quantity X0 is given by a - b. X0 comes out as -0.03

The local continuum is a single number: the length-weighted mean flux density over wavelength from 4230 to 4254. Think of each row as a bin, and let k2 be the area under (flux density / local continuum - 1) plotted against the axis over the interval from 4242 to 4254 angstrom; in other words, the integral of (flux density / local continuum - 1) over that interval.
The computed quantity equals 0.07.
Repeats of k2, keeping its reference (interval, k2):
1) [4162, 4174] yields 0.13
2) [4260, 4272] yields 0.09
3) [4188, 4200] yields 0.06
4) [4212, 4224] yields 0.22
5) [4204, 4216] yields 0.01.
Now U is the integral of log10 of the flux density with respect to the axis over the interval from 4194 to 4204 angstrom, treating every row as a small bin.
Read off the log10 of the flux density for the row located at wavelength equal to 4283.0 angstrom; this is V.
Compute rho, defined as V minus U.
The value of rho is -2.768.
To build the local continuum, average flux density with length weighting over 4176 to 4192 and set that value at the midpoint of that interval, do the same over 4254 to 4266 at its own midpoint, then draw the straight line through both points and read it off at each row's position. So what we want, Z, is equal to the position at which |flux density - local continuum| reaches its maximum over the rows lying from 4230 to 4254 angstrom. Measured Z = 4250.0 angstrom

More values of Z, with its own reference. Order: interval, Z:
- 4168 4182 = 4178.0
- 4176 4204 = 4178.0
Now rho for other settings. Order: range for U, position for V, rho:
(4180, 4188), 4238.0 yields -2.094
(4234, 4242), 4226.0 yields -2.091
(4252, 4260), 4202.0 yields -2.113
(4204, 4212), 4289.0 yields -2.130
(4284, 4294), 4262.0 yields -2.867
